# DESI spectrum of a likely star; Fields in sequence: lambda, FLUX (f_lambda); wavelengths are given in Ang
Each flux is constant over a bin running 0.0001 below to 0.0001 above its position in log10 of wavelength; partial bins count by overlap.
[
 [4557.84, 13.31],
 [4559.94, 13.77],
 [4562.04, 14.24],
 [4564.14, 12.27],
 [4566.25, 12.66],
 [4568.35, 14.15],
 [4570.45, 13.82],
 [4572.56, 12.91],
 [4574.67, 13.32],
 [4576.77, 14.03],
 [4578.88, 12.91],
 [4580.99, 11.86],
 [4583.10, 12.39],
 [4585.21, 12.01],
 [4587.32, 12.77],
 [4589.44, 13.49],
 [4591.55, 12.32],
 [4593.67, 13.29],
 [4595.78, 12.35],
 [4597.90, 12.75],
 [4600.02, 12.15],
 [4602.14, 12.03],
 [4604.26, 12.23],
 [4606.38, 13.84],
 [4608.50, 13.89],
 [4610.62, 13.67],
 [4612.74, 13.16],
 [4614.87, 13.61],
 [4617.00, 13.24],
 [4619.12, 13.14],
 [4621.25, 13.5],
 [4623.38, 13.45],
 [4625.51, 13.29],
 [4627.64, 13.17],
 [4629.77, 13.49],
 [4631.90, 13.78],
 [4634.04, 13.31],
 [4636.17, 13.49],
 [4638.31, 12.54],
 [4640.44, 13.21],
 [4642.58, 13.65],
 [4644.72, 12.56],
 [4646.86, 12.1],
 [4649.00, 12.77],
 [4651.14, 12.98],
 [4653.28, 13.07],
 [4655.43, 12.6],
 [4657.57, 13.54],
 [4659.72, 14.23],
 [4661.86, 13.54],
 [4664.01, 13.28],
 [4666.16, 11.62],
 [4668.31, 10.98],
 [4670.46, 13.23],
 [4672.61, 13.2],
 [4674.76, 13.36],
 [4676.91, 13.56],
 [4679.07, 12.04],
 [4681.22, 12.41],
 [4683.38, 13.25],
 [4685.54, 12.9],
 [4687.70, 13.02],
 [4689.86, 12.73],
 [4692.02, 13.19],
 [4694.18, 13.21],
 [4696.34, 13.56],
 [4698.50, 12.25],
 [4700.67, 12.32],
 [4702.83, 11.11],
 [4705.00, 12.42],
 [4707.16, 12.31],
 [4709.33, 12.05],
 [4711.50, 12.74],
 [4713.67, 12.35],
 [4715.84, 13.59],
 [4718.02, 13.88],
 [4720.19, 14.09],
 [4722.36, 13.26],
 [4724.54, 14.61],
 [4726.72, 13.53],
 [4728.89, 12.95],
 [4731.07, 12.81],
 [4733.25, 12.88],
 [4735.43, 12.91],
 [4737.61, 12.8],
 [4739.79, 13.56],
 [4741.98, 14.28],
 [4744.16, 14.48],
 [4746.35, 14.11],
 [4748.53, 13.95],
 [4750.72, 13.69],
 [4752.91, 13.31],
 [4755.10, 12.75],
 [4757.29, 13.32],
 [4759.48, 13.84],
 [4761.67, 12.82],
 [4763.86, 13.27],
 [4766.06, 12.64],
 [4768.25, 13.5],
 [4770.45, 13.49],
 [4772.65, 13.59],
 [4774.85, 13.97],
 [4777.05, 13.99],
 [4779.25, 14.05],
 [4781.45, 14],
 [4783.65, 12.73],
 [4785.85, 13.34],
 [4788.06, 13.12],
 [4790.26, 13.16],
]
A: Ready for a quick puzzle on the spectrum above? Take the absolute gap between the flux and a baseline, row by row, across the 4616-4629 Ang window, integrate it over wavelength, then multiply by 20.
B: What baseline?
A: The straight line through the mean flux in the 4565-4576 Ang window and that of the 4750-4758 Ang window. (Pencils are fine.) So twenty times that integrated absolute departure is 34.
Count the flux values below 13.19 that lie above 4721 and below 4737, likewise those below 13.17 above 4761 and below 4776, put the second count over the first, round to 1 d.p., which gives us 0.5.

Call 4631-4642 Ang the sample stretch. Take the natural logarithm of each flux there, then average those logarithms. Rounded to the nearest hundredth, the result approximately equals 2.58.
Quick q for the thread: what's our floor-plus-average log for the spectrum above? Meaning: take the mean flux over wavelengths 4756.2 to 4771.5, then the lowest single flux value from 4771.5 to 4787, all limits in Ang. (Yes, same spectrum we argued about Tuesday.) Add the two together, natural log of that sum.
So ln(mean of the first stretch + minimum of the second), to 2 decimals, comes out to 3.26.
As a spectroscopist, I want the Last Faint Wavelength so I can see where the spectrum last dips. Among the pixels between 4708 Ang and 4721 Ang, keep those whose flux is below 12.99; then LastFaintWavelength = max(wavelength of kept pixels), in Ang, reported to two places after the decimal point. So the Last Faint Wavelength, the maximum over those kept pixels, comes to 4713.67 Ang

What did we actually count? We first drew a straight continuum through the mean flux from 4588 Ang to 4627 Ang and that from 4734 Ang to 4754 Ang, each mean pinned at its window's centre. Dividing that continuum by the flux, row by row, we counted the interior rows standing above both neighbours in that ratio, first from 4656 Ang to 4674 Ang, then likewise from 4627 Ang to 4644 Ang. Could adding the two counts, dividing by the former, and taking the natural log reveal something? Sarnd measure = 1.1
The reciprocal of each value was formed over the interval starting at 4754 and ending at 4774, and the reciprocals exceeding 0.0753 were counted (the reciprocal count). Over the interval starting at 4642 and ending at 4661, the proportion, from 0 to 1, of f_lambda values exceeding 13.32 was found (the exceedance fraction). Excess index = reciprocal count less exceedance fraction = 4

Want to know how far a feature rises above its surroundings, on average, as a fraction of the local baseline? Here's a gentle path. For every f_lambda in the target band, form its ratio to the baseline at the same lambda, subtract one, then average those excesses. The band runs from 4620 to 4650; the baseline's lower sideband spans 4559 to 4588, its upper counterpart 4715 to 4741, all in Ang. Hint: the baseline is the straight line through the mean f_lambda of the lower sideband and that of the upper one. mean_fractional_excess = 0.00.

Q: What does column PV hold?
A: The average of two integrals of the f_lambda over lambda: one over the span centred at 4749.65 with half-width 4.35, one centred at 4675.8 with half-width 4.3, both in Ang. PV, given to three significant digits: 116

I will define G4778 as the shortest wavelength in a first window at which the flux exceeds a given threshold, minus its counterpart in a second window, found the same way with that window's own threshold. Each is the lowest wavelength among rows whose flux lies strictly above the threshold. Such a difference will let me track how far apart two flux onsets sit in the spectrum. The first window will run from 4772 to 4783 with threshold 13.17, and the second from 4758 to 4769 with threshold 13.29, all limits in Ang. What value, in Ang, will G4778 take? 13.2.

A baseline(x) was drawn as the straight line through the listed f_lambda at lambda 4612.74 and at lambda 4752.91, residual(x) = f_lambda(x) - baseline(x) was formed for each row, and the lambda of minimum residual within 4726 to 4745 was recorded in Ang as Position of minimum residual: 4737.61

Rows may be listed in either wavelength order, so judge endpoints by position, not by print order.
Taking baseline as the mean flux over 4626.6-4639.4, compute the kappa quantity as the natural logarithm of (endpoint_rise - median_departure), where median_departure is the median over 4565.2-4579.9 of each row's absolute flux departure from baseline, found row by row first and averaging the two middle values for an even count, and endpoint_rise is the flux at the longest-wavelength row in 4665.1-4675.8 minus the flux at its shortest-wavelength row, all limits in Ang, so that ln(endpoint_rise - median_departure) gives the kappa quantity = 0.20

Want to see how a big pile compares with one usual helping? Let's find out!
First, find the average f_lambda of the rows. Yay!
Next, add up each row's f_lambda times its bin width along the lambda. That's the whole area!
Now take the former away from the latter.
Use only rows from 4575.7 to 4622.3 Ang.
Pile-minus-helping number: 590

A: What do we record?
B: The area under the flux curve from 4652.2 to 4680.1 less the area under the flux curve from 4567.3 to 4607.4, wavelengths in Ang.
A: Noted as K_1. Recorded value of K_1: -155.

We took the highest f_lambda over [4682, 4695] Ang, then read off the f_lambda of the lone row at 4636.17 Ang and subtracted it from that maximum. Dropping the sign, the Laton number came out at 0.24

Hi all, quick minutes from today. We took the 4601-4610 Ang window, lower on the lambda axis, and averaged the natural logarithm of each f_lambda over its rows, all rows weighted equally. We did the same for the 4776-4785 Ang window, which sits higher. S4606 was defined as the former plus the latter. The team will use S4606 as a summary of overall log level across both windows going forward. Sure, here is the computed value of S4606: 5.18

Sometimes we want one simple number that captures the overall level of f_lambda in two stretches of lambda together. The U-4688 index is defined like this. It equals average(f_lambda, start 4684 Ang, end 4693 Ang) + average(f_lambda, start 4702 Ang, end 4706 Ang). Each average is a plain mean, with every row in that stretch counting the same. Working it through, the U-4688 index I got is 24.7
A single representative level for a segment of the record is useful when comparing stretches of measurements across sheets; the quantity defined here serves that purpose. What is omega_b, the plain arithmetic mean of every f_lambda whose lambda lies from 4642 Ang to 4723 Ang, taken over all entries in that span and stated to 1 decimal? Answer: 12.9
